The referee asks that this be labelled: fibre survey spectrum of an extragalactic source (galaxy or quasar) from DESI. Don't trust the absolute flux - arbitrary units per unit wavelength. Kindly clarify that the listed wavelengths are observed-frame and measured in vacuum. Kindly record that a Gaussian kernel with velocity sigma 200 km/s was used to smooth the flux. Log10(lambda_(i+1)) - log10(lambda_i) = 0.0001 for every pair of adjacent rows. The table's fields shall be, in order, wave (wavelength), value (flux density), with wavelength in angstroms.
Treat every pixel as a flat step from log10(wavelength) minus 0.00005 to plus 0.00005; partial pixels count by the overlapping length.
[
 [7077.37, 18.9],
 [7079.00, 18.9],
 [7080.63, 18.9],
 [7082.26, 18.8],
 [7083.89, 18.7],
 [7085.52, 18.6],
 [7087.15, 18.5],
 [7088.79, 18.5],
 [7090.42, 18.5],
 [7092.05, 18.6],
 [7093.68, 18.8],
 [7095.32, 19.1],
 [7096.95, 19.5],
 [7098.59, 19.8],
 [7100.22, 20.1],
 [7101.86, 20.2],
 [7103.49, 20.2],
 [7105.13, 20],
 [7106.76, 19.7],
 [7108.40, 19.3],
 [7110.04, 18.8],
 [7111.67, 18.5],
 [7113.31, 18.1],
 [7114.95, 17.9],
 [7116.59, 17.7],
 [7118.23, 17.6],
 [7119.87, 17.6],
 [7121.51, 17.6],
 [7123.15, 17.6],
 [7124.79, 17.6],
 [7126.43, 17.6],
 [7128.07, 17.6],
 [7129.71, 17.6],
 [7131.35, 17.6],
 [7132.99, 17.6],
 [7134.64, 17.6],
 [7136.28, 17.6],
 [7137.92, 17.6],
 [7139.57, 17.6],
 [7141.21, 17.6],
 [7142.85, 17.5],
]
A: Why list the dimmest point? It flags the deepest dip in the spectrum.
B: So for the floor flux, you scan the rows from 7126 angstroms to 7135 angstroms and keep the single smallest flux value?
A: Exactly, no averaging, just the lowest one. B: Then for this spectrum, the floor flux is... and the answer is 17.6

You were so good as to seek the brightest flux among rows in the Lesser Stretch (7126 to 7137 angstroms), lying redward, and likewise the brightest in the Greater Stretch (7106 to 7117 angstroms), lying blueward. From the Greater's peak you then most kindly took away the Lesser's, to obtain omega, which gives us 2.1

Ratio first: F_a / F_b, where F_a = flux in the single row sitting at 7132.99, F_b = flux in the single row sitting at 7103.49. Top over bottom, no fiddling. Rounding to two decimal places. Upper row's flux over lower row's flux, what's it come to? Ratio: 0.87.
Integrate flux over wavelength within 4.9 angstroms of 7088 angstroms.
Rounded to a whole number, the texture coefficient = 182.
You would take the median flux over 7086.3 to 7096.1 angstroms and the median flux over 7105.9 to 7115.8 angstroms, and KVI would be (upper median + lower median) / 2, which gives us 18.6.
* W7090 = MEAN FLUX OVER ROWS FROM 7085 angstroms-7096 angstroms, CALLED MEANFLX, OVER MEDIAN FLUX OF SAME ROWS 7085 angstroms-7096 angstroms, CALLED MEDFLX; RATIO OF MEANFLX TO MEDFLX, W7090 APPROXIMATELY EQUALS 1.00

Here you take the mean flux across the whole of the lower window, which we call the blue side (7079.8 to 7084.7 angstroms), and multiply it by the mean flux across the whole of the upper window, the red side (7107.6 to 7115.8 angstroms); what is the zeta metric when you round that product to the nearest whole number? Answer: 348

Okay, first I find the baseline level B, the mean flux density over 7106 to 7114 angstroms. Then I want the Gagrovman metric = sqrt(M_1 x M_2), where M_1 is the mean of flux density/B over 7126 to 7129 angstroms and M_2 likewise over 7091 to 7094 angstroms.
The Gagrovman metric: 0.961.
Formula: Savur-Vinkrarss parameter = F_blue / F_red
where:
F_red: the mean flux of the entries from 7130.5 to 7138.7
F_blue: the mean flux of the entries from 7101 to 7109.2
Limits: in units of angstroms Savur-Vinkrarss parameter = 1.13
